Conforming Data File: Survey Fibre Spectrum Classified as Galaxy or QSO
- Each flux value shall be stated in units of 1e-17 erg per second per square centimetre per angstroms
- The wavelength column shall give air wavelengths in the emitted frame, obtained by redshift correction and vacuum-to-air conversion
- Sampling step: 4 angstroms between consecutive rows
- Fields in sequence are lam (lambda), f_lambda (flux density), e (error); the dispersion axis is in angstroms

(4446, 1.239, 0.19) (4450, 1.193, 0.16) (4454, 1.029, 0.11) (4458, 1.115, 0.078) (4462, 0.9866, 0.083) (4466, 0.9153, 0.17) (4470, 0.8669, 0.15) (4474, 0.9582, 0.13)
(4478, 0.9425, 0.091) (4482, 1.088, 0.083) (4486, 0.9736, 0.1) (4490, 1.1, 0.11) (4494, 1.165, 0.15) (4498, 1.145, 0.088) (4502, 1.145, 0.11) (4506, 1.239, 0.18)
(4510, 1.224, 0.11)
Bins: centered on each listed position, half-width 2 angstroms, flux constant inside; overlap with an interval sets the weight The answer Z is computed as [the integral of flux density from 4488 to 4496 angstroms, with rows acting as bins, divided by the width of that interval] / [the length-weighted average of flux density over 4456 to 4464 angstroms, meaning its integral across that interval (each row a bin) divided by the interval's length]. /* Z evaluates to 1.08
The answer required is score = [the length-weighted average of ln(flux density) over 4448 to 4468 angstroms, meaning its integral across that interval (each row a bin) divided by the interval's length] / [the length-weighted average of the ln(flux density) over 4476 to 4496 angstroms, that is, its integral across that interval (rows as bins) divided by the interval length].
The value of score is 0.9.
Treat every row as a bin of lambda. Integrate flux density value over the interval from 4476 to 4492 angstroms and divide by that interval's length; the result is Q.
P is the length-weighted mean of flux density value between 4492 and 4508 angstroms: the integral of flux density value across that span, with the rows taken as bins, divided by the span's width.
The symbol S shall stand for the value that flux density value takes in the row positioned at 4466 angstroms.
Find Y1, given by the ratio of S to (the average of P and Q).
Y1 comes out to 0.83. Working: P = 1.17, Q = 1.03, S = 0.9153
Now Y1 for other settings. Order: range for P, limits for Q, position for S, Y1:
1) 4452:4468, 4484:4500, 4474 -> 0.91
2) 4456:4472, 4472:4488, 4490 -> 1.12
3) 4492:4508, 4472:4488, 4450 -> 1.10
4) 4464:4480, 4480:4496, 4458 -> 1.11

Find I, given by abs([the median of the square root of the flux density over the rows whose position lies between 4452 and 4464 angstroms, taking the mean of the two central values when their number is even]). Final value 1.01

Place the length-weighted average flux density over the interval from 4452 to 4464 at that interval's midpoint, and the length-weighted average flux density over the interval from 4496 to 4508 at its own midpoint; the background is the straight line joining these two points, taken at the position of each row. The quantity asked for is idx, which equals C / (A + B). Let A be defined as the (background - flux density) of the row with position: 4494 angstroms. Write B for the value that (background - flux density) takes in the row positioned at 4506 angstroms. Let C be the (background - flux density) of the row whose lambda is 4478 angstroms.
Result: -2.5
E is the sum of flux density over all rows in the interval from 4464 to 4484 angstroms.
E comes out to 4.8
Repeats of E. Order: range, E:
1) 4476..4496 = 5.3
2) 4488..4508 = 5.8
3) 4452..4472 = 4.9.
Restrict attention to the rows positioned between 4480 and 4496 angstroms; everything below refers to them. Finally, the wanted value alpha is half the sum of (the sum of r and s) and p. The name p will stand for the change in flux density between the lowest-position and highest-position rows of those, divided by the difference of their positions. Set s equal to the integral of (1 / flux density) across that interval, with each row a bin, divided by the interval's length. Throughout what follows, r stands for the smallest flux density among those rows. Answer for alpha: 0.954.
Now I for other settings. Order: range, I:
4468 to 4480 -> 0.97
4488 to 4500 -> 1.07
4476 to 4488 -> 0.99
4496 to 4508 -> 1.07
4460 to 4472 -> 0.96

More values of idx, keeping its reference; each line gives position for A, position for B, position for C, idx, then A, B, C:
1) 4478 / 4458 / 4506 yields -0.6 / 0.16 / -0.07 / -0.05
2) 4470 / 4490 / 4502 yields 0.1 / 0.21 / 0.04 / 0.03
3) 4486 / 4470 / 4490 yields 0.1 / 0.15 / 0.21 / 0.04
